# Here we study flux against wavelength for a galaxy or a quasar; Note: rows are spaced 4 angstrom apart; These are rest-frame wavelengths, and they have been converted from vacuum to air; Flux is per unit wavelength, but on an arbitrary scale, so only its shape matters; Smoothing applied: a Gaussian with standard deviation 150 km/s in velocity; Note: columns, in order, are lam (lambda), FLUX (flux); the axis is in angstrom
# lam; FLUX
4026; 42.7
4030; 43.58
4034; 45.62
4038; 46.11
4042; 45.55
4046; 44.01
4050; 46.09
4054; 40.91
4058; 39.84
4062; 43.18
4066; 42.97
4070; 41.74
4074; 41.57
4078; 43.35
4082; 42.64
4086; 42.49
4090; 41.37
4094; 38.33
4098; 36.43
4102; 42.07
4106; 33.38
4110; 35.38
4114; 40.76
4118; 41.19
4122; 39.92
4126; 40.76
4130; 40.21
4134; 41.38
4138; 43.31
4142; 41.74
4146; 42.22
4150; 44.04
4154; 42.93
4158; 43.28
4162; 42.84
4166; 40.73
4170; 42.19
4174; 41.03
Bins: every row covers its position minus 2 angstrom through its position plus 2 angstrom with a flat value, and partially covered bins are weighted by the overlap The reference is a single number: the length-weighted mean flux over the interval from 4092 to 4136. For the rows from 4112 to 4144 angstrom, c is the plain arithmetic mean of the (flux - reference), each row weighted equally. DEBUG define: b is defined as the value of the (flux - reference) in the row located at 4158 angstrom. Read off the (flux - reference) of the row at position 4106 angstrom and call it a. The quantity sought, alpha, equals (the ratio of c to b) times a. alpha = -3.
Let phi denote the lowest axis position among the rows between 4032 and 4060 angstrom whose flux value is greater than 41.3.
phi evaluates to 4034 angstrom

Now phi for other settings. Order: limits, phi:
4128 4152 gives 4134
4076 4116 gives 4078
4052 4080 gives 4062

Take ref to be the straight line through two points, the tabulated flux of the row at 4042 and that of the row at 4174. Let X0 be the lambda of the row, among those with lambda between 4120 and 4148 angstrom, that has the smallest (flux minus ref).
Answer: 4122 angstrom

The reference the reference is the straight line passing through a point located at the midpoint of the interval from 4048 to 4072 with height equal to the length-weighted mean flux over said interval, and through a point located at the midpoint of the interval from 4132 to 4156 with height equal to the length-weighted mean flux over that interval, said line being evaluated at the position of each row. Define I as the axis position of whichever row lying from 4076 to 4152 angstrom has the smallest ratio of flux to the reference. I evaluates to 4106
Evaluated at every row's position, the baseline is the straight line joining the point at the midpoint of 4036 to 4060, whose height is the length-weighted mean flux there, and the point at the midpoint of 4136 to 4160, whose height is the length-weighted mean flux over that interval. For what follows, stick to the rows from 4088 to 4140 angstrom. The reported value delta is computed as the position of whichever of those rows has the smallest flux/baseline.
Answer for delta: 4106 angstrom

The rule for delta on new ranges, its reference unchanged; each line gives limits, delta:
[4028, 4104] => 4098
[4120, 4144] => 4122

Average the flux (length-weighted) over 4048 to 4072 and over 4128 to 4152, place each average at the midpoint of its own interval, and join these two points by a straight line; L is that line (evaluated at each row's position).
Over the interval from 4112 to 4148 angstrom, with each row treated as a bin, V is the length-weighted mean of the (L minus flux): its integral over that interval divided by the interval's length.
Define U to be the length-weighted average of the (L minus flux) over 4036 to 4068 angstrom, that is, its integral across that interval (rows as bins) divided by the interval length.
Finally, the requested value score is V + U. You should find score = -0.2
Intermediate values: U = -1.1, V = 0.9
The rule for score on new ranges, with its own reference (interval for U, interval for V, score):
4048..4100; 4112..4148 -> 1.7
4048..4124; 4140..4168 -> 1.2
